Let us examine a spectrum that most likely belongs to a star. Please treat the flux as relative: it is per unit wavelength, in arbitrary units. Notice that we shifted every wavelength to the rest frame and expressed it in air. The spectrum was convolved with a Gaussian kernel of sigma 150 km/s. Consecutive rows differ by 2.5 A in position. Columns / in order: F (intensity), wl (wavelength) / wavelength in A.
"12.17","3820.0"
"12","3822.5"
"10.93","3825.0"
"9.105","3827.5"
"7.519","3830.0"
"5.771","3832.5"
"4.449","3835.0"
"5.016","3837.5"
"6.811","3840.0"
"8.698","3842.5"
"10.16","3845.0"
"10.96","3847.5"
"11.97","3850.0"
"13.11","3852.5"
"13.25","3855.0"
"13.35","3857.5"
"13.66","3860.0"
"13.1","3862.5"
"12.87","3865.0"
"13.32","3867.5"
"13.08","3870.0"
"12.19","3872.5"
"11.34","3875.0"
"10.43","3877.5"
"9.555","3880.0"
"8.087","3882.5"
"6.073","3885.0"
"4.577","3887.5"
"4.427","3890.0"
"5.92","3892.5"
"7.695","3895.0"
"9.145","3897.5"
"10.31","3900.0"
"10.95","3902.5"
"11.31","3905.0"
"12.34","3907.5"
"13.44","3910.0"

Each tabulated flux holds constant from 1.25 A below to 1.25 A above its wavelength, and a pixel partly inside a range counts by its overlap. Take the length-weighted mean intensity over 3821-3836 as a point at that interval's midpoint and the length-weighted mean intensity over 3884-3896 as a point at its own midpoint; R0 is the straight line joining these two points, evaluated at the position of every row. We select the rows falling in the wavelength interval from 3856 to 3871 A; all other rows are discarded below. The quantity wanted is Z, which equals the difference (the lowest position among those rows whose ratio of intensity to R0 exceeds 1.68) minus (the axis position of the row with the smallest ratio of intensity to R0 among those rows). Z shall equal 0.0 A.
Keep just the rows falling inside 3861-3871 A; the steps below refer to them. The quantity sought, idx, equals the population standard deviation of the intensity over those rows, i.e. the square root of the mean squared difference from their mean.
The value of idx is 0.16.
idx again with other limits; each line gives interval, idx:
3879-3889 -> 1.90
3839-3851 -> 1.81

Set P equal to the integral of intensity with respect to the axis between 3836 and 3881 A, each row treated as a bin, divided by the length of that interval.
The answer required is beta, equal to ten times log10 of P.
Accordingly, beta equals 10.5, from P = 11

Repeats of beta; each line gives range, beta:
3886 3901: 8.4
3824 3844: 8.6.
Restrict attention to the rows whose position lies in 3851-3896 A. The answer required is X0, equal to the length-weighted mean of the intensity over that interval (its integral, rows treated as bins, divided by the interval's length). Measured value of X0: 10.4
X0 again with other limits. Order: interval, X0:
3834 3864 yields 10.4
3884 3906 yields 7.8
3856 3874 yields 13.1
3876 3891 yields 7.3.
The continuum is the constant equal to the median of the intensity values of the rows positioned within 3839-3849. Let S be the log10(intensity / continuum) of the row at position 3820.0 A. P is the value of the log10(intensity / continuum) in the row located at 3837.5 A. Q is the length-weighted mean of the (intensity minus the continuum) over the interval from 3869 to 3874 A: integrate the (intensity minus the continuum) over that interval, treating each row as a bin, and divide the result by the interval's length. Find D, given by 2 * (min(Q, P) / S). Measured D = -5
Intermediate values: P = -0.27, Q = 3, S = 0.11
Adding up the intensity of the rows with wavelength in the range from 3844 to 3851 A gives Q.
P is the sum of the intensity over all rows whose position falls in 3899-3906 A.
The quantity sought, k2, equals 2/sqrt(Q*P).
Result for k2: 0.061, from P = 33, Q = 33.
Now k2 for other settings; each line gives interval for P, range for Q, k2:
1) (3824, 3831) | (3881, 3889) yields 0.088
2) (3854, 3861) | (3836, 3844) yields 0.070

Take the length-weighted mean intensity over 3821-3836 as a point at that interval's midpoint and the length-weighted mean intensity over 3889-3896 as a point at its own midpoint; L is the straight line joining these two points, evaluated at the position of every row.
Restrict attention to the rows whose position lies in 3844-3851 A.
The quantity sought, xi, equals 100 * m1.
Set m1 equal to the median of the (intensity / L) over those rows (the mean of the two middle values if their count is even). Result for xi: 142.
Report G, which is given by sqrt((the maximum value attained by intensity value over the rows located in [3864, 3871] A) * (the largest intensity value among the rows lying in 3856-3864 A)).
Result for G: 13.5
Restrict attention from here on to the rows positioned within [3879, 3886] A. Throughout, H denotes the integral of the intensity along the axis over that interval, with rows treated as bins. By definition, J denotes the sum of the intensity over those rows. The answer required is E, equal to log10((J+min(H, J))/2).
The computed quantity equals 1.38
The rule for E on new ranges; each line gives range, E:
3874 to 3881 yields 1.50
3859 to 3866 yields 1.60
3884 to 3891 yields 1.18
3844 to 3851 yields 1.52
